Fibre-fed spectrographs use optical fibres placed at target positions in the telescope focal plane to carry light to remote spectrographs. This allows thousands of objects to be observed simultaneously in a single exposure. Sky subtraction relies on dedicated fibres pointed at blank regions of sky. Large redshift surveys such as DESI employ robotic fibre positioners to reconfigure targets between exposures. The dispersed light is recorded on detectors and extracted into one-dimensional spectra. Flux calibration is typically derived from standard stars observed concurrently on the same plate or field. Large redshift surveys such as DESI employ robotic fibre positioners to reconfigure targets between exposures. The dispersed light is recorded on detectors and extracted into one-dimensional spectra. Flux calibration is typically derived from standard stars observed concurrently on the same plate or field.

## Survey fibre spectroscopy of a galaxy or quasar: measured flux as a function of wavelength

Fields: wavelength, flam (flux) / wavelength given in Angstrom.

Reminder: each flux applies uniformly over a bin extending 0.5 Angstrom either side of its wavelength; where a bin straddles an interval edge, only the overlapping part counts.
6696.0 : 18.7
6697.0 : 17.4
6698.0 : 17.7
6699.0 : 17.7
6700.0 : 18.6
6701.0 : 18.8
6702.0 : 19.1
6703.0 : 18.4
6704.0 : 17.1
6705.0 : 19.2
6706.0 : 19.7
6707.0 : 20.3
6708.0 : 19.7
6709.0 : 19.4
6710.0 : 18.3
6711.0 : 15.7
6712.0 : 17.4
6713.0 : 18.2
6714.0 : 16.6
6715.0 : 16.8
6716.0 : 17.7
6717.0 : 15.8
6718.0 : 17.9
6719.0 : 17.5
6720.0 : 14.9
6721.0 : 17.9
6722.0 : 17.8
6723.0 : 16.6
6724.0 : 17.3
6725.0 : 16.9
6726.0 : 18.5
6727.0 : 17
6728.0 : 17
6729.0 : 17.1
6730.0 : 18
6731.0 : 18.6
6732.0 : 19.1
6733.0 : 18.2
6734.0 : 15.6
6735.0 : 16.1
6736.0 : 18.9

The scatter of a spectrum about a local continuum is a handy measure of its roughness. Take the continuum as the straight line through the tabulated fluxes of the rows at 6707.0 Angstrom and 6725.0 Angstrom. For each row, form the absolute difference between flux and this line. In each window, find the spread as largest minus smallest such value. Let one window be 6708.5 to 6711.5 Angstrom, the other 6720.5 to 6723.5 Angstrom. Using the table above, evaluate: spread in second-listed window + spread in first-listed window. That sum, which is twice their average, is 3.8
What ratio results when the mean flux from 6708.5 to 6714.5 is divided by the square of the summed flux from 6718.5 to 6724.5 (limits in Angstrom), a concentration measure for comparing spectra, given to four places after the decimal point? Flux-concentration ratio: 0.0017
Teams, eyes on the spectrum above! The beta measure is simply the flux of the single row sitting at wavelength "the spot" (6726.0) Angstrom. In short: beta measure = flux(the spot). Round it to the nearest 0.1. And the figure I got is 18.5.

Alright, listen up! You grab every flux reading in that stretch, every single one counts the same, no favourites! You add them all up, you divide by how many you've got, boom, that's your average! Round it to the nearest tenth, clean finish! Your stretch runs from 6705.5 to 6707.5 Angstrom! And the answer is 20.0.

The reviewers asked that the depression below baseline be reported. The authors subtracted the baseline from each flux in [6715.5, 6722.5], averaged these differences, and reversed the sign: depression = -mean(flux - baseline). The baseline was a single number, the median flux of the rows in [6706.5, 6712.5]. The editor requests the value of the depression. 1.8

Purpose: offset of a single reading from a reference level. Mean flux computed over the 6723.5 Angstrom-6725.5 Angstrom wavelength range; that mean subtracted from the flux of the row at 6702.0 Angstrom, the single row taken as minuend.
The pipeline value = 2.0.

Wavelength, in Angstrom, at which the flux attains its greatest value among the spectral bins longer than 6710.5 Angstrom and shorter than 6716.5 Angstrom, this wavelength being 6713.0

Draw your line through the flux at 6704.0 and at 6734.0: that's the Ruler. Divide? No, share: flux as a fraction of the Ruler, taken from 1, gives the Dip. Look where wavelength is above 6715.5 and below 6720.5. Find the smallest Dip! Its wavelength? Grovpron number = 6718.0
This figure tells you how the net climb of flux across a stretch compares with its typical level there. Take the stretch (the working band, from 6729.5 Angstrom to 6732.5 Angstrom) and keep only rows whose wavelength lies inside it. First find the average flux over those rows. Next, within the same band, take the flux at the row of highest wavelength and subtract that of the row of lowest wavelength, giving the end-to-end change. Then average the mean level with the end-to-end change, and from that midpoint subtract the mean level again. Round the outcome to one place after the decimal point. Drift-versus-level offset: -8.7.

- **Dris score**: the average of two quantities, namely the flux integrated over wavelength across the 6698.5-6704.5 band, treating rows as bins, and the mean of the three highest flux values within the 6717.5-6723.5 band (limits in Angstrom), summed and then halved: 64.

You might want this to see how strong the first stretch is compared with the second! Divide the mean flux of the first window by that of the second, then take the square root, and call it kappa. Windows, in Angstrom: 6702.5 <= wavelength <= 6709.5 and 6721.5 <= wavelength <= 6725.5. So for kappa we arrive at 1.056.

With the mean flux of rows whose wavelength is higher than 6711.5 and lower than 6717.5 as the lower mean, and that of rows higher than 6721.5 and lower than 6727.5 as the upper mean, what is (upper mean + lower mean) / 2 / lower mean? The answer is 1.01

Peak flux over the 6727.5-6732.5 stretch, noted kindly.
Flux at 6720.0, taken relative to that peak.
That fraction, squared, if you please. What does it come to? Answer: 0.61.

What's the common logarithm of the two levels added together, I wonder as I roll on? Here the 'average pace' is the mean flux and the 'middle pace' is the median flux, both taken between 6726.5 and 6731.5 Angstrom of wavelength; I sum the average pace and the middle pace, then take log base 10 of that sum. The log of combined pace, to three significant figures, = 1.54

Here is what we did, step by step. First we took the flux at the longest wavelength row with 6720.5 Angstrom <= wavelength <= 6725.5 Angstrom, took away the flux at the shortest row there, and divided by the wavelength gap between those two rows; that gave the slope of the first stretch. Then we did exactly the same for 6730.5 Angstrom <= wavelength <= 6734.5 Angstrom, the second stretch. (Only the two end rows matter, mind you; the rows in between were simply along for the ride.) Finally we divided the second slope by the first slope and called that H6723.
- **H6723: 4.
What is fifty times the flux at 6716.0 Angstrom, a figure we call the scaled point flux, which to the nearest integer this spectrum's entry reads 885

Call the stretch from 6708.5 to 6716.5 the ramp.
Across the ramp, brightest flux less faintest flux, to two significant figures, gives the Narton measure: 3.7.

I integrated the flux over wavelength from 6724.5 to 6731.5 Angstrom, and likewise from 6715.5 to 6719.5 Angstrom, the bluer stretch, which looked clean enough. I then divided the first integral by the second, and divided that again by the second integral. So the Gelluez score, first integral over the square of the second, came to 0.026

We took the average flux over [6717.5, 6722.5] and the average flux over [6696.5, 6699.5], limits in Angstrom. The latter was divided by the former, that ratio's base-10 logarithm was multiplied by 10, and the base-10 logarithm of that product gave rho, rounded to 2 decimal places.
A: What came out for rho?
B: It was -1.00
